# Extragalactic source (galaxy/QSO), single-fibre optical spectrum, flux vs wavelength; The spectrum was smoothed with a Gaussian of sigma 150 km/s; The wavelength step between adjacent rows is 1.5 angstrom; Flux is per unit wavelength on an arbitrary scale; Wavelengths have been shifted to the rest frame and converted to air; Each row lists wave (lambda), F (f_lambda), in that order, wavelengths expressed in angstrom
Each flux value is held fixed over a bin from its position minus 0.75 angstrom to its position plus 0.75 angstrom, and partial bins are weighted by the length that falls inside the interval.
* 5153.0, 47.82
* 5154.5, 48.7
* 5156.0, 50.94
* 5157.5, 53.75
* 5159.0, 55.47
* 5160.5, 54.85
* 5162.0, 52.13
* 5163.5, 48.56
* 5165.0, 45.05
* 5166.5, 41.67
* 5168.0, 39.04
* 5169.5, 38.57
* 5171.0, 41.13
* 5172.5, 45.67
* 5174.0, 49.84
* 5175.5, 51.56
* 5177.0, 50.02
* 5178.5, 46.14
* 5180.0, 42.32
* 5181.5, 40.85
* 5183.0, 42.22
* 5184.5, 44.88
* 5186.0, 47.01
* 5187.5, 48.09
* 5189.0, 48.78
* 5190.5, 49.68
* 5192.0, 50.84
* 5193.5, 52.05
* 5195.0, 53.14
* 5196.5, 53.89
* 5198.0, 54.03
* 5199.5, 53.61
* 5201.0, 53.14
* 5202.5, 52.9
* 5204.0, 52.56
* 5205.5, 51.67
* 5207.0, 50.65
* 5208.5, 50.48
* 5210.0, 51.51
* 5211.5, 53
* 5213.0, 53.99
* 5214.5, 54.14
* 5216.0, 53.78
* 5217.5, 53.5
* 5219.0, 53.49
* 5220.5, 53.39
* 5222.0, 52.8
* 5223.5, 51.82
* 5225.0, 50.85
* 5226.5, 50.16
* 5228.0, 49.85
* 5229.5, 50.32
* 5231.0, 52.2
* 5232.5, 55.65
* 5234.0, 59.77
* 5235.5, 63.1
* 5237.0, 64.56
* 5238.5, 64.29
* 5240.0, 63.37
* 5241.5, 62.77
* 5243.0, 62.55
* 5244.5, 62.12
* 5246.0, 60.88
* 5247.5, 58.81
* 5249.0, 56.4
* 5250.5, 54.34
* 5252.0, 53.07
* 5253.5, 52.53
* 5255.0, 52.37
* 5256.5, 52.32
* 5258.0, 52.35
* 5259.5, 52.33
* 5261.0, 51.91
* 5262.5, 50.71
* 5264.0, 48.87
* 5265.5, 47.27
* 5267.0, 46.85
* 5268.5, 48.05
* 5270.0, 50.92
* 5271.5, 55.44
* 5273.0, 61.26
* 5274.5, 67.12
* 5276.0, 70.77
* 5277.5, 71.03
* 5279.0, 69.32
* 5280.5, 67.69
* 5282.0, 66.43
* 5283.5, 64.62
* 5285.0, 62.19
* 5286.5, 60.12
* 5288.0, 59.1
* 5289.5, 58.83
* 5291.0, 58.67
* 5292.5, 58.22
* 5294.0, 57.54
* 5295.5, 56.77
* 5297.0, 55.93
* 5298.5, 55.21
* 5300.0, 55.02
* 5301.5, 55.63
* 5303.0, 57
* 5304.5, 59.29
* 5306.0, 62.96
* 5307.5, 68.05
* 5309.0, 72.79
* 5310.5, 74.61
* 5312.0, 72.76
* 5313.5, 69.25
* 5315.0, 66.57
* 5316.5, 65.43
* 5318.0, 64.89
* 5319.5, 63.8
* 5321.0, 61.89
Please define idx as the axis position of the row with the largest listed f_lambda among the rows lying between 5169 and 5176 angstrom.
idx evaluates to 5175.5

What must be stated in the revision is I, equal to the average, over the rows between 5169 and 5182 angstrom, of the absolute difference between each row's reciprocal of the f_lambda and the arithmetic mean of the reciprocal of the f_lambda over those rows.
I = 0.0020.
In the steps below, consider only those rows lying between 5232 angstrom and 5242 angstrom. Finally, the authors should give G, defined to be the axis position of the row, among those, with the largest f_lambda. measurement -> 5237.0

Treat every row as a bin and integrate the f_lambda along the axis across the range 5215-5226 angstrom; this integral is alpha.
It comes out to 581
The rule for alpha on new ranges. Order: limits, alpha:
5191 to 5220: 1529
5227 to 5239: 686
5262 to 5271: 440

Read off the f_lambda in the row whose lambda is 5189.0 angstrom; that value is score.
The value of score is 48.78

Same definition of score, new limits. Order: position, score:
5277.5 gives 71.03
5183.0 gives 42.22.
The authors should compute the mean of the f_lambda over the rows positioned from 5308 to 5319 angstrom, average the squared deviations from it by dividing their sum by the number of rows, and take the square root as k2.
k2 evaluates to 3.7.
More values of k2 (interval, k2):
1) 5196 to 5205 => 0.5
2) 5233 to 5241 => 1.7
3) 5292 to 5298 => 0.9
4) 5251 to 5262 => 0.3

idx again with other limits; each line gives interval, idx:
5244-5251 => 5244.5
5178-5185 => 5178.5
